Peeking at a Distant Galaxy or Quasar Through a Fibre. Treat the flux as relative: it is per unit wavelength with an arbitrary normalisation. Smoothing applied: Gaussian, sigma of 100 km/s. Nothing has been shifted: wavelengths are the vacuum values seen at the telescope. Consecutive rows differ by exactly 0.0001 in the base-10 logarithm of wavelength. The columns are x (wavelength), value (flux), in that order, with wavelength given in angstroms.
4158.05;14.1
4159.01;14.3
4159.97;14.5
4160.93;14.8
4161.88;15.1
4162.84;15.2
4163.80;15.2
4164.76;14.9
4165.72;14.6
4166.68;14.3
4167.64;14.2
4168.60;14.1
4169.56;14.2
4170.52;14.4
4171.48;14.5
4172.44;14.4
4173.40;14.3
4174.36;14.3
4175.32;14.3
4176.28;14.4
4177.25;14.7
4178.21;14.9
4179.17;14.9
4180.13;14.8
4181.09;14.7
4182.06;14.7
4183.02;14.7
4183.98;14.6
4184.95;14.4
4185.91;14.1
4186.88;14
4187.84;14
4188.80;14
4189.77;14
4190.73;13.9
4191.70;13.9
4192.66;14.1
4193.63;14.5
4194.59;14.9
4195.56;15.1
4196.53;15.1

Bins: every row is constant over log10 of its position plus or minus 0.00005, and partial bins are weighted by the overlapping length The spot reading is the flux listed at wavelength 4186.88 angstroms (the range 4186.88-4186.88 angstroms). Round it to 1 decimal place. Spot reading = 14.0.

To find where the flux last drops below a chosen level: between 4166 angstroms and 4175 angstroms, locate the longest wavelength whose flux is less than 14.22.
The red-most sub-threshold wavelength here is 4169.56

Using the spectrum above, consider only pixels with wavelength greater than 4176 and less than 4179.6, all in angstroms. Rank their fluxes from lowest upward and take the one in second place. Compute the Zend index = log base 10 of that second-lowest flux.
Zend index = 1.17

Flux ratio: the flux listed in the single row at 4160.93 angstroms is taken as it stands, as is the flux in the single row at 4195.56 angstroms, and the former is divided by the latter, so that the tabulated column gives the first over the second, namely 0.980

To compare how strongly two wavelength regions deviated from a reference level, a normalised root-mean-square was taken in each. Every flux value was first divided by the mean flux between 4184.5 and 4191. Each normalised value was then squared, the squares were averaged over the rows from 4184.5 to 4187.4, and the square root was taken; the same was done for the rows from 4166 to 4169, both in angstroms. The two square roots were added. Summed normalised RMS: 2.02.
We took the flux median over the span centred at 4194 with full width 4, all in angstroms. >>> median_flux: 14.7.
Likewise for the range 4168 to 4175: 14.3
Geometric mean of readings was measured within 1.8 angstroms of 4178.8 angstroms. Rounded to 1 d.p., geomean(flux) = 14.8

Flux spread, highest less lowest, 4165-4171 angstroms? 0.500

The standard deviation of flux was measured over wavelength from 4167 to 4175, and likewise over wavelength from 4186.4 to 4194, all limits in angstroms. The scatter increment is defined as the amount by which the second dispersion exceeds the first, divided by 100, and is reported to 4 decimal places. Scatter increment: 0.0006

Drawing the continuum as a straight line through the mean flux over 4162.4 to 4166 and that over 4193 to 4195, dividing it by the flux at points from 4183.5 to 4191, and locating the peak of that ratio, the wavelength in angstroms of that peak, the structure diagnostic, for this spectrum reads 4190.73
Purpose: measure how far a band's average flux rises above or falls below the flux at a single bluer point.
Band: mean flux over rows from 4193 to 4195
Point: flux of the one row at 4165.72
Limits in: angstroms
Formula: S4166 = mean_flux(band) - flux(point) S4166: 0.1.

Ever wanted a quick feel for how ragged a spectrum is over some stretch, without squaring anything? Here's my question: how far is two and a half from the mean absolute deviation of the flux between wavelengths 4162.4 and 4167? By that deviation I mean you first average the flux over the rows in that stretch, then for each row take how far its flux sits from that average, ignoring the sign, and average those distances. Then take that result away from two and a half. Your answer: 2.19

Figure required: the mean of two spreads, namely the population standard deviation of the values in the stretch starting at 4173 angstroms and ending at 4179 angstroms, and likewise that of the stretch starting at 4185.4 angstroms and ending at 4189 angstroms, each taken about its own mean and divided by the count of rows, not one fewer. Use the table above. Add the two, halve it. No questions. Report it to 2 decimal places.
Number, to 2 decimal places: 0.14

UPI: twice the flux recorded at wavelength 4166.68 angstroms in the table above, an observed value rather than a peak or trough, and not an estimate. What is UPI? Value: 28.6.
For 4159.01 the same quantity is 28.6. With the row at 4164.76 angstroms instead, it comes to 29.8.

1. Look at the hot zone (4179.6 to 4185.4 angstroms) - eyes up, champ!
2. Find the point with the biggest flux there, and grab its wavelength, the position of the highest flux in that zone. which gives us 4180.13 angstroms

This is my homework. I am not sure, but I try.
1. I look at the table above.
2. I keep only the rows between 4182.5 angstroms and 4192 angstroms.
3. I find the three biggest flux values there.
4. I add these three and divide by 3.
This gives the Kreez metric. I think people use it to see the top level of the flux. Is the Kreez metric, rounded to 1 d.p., 14.6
